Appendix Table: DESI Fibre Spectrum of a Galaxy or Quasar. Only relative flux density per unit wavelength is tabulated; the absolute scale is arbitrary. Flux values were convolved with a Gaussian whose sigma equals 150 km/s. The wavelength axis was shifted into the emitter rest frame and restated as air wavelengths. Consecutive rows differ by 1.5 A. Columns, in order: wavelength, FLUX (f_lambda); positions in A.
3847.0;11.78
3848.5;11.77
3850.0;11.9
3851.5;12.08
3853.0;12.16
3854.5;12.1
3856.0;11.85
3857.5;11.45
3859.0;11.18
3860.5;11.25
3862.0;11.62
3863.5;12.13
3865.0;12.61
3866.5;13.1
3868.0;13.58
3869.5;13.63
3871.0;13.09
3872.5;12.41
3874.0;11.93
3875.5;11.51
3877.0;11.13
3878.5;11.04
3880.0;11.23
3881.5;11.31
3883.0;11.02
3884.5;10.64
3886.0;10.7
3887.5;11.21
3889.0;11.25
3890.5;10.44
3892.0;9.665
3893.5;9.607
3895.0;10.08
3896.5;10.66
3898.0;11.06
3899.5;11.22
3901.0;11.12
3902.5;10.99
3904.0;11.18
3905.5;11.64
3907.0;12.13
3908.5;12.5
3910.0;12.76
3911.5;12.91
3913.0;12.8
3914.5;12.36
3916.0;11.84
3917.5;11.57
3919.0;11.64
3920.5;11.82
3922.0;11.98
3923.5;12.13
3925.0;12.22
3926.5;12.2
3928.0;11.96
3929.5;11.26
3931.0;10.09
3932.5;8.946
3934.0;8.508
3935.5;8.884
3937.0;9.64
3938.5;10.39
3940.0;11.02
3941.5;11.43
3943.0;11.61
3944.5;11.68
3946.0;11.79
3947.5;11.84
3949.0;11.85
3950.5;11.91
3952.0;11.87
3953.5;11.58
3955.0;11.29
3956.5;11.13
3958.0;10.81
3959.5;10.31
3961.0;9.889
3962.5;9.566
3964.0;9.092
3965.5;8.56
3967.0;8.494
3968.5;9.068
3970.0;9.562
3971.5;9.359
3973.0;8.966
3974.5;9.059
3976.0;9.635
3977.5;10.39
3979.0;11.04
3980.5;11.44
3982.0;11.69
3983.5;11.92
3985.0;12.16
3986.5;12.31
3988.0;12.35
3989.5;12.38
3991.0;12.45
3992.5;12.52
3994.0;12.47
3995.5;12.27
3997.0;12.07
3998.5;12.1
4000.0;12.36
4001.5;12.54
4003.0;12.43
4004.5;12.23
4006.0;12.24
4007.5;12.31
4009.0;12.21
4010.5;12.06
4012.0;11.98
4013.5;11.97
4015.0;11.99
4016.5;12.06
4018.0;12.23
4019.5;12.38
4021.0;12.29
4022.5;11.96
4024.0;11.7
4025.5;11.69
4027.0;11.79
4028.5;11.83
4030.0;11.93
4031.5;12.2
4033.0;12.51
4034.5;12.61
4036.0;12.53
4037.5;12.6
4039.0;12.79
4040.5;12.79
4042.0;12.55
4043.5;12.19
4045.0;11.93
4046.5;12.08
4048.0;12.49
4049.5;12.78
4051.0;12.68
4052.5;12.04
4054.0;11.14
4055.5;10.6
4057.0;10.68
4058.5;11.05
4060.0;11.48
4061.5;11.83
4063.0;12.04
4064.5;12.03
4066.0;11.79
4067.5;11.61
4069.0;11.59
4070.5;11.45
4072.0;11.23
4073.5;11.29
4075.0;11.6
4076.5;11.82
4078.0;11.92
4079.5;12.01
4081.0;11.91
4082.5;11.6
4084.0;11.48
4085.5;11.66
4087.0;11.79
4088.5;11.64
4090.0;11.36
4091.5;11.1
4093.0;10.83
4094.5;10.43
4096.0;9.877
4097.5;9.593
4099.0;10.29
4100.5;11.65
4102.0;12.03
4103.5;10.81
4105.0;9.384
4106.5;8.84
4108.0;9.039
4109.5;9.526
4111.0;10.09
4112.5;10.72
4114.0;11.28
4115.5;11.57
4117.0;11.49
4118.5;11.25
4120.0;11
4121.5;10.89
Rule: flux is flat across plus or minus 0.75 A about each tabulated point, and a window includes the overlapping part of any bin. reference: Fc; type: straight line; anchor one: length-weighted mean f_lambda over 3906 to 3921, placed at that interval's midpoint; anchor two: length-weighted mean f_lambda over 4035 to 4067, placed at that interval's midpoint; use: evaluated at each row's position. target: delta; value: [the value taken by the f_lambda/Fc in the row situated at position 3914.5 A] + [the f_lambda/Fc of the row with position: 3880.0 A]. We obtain 1.92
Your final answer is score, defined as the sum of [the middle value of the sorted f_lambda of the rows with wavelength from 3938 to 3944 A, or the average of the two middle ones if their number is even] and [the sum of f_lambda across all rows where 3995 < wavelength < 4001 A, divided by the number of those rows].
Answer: 23.4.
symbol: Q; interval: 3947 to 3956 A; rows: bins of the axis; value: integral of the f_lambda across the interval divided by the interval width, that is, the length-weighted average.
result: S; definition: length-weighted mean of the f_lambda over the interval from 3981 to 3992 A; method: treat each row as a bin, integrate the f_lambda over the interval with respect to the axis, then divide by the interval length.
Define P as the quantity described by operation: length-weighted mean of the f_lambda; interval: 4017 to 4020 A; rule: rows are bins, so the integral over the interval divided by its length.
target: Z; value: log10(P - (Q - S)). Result 1.11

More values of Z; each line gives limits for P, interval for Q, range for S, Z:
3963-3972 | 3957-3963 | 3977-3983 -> 1.00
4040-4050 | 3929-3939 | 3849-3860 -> 1.16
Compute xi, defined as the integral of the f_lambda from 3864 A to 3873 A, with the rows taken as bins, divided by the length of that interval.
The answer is 13.1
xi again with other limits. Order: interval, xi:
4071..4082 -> 11.7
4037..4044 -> 12.6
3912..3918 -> 12.2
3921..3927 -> 12.1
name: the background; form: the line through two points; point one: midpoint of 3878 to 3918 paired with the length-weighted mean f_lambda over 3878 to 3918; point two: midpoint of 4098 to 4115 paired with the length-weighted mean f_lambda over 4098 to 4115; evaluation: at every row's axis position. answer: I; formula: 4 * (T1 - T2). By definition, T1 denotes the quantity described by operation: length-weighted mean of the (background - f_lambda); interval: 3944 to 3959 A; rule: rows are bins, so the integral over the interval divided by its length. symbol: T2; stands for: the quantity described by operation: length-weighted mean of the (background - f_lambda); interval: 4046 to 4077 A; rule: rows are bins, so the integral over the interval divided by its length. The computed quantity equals 3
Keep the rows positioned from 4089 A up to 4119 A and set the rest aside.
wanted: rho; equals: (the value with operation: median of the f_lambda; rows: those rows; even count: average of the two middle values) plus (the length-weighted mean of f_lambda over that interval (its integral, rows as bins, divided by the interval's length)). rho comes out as 21.3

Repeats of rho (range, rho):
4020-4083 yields 23.8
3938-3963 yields 22.6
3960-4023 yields 23.4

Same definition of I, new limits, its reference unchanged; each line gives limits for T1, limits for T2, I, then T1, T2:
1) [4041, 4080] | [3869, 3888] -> -4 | -1.2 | -0.2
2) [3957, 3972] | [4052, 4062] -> 9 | 1.5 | -0.7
